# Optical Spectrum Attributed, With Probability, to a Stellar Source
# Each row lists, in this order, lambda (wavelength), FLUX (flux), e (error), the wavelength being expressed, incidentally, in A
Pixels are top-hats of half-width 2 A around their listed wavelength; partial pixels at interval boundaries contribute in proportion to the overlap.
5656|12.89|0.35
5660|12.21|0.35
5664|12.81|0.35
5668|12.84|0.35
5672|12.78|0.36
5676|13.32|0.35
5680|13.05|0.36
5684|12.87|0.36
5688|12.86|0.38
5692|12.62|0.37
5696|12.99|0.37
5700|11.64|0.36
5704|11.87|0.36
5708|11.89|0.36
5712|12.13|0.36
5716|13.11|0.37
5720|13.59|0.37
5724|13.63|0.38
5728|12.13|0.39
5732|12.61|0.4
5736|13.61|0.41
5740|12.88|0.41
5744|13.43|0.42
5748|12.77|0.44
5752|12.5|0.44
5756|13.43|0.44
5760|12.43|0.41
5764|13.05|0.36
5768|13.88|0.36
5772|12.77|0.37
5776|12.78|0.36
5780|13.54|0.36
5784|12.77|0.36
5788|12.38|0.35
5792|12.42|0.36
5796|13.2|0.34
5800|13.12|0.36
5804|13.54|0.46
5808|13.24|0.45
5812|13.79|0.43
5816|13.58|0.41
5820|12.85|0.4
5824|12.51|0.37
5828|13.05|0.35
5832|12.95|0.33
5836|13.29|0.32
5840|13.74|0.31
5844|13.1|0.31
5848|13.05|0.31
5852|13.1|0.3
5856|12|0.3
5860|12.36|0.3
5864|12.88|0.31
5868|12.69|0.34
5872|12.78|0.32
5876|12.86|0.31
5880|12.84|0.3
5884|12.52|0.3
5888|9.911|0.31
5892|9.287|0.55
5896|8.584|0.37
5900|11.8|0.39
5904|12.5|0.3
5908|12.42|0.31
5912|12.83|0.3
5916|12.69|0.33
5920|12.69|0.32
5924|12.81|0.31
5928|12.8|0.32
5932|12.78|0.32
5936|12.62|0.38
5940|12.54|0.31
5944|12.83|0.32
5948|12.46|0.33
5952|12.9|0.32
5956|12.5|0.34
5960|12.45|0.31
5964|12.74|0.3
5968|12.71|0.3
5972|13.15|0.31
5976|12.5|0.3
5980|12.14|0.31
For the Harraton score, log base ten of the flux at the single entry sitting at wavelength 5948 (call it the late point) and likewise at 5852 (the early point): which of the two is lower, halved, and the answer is 0.548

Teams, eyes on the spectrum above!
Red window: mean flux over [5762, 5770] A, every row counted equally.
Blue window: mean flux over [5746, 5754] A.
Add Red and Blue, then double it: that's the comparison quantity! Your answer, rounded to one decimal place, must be 52.2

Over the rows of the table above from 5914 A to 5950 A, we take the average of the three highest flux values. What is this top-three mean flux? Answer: 12.8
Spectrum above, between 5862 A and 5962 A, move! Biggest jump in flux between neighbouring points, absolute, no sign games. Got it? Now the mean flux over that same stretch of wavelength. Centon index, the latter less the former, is 9.0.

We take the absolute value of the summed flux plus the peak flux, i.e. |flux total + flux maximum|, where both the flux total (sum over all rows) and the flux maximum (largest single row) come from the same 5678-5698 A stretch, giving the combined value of 77.4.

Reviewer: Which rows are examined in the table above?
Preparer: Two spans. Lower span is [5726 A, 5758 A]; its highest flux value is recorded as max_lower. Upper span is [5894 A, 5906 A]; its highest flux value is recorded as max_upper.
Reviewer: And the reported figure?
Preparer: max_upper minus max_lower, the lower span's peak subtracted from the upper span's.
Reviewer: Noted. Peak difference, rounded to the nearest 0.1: -1.1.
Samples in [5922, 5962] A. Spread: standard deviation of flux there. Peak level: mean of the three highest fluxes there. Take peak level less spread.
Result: 12.7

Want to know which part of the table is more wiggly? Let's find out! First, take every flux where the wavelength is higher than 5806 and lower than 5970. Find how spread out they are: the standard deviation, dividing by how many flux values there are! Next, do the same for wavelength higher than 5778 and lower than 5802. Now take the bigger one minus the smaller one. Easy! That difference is 0.59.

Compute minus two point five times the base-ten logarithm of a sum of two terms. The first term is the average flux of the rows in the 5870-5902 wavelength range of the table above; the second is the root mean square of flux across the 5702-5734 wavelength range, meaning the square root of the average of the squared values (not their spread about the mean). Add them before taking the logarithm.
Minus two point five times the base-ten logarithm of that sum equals -3.45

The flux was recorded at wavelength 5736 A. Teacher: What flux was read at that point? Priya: 13.61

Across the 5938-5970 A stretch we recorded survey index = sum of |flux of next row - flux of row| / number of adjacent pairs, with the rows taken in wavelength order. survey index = 0.3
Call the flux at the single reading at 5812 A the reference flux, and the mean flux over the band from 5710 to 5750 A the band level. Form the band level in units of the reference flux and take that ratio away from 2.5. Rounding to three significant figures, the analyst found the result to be 1.56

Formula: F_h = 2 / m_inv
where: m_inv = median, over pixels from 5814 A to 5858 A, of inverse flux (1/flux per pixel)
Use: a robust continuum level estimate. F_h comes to 26.1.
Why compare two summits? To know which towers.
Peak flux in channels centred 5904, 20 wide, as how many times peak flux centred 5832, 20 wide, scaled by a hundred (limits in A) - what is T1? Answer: 93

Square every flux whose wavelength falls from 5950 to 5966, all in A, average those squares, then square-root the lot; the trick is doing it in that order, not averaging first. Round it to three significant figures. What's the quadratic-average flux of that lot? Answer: 12.6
